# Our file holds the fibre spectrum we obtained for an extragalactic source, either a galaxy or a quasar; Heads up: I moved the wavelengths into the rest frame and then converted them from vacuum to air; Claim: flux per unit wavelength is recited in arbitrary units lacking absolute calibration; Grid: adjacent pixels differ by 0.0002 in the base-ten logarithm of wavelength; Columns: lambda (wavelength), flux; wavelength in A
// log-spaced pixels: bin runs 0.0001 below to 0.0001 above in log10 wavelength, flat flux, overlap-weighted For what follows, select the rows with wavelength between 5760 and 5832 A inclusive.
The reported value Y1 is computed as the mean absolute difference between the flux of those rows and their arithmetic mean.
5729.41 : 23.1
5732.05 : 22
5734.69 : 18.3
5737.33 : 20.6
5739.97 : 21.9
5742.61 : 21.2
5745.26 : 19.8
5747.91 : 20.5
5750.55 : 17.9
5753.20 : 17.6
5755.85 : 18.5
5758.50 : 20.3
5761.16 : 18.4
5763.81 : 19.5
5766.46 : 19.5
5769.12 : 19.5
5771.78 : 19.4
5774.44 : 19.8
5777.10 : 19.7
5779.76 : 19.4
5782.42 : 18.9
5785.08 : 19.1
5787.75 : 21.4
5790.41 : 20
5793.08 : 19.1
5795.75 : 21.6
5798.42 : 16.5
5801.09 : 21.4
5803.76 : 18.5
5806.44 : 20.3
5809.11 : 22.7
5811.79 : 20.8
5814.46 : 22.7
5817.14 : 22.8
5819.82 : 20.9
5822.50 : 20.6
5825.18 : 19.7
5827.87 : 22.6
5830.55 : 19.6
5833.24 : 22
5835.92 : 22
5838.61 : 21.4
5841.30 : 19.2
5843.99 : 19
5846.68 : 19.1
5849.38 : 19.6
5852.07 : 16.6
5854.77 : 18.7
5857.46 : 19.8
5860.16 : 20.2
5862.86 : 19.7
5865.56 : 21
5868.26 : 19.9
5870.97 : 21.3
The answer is 1.2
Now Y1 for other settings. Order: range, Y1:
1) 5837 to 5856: 0.8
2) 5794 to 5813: 1.6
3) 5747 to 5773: 0.8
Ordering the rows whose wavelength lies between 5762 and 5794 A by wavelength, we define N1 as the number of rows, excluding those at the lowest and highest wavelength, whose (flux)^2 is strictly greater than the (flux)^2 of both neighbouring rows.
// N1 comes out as 2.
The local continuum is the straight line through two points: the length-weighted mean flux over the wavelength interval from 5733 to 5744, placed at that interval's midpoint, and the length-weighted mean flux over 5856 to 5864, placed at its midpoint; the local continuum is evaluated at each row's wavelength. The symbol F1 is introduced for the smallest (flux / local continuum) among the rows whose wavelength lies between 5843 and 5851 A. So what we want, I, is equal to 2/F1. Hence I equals 2.1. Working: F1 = 0.95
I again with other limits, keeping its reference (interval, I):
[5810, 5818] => 1.9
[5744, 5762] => 2.3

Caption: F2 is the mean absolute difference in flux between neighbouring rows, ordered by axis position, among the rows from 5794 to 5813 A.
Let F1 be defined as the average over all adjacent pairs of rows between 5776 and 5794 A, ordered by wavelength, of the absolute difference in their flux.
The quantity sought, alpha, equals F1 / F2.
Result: 0.3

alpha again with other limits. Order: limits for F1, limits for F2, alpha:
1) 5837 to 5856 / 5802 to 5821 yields 0.8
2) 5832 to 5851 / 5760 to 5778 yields 2.1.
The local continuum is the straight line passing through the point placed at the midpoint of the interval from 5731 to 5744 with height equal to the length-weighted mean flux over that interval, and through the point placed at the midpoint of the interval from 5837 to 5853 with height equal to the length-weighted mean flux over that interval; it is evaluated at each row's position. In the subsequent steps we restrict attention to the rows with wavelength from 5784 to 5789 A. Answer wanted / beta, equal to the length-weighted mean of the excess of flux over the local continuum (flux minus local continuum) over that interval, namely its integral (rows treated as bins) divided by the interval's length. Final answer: 0.2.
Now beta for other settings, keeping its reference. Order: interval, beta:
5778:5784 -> -1.0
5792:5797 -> 0.4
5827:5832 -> 1.5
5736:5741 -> 0.4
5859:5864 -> 0.9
